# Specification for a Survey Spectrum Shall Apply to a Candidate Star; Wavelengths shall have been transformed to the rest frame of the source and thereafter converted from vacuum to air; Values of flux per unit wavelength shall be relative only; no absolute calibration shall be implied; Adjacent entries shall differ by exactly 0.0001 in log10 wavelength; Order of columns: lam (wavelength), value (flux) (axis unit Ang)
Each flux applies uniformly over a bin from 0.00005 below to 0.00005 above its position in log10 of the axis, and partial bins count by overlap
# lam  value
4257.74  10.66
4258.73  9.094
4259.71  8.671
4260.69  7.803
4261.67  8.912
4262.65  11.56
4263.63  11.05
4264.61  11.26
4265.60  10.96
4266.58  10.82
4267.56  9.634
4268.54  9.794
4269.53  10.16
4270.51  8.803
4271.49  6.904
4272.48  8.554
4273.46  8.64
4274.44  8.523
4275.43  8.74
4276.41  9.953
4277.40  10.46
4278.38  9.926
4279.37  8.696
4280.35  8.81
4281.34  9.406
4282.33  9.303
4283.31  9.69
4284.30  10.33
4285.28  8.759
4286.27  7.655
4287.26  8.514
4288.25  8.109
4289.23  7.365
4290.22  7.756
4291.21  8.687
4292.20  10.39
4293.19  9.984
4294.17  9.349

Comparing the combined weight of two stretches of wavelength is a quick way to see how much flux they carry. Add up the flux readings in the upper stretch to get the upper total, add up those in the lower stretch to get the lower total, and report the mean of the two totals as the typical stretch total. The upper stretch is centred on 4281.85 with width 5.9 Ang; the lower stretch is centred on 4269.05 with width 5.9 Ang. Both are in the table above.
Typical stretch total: 56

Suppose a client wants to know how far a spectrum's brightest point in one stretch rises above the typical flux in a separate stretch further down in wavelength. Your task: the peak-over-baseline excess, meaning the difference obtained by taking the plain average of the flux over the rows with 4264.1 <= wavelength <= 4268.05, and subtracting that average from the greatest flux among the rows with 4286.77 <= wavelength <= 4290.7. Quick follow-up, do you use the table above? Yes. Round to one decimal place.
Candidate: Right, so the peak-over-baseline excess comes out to -2.2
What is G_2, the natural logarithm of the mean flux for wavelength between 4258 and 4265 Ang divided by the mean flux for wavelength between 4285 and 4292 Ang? 0.18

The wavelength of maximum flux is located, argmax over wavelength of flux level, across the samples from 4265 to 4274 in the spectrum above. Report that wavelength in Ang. 4265.60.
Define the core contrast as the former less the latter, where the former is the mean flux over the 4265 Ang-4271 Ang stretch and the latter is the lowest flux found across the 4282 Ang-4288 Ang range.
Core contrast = 2.4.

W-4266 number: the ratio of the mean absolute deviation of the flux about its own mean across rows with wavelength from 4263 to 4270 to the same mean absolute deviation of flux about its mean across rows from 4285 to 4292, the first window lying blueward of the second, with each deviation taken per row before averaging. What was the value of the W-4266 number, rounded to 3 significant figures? 1.24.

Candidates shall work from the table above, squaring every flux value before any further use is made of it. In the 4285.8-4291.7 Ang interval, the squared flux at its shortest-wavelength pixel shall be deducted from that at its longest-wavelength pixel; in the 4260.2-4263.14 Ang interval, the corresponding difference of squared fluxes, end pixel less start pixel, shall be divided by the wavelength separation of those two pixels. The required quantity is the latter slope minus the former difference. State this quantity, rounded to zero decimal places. 20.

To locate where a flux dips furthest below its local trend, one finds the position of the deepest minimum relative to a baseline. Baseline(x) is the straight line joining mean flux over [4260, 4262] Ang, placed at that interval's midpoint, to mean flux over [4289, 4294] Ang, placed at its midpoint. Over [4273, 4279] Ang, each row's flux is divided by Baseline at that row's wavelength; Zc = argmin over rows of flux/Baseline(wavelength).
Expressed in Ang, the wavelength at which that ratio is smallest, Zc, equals 4274.44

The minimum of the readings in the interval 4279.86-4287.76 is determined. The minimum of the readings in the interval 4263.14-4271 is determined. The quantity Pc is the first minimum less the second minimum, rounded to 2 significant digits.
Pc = -1.1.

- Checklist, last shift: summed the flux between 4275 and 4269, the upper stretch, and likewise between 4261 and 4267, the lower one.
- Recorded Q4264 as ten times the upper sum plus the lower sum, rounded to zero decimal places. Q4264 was 580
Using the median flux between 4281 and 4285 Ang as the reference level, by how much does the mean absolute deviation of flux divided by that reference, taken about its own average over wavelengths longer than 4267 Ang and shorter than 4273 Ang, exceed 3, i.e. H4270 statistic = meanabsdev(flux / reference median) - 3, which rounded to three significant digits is -2.91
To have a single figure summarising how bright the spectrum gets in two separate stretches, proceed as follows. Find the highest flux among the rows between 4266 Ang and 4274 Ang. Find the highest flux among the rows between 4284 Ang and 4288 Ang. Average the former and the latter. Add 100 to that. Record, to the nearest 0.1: 110.6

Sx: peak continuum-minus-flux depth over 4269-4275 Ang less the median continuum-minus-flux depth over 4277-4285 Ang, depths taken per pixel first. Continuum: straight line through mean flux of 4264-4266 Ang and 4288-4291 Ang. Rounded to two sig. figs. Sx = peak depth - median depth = 3.9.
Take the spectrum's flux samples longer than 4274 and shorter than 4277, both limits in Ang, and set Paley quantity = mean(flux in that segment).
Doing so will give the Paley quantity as 9.1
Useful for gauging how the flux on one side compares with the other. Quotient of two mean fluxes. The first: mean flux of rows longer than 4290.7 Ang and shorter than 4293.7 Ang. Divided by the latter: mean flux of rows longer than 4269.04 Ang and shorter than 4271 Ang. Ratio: 1.02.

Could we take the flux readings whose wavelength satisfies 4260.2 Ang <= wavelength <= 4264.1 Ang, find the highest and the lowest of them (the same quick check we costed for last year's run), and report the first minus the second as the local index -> 3.8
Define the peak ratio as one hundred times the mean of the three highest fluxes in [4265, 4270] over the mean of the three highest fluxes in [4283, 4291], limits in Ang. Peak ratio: 111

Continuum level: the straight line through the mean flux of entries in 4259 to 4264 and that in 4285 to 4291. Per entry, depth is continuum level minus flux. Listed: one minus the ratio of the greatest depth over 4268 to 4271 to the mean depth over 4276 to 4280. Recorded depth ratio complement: 1.2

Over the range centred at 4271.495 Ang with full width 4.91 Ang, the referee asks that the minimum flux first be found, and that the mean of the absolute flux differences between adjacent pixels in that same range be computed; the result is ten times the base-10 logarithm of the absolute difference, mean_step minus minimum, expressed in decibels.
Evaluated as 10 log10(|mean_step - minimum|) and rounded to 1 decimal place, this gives 7.5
